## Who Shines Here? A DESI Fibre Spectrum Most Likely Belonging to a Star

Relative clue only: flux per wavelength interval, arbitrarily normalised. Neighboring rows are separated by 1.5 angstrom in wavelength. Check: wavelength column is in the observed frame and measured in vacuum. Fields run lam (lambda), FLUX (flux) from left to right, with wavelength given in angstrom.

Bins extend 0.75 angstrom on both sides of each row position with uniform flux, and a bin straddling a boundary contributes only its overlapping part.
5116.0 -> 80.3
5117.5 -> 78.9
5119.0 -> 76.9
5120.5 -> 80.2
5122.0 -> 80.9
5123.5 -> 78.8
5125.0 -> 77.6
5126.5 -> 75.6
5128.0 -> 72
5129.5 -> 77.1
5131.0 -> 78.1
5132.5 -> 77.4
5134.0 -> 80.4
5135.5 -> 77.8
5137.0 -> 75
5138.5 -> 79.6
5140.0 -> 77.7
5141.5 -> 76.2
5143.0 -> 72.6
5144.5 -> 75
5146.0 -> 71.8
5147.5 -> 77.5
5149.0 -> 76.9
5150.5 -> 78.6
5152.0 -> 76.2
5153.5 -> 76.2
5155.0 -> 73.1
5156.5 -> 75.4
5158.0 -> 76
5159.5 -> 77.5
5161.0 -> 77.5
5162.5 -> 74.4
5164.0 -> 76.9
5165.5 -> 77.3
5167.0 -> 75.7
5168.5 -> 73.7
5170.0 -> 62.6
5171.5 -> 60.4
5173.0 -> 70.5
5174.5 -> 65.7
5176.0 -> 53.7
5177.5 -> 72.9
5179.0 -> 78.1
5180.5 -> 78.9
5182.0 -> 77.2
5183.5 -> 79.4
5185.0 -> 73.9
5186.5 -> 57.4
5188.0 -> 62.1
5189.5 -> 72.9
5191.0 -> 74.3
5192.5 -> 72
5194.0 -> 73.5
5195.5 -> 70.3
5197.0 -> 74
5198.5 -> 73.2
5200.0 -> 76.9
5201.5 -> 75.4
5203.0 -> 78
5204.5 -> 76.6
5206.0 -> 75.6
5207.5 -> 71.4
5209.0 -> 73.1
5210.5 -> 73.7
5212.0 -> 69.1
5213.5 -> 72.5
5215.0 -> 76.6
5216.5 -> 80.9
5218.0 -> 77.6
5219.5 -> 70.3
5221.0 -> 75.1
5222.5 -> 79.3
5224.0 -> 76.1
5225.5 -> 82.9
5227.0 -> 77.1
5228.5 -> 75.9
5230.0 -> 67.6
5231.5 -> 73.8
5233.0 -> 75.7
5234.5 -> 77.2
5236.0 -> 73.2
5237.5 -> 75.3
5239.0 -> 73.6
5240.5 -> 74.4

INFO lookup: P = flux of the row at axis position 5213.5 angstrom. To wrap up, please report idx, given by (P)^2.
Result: 5256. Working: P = 72.5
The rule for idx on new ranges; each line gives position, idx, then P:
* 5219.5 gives 4942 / 70.3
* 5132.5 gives 5991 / 77.4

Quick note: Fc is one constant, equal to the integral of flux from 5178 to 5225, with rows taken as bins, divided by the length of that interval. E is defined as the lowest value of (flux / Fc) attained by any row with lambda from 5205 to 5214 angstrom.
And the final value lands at 0.933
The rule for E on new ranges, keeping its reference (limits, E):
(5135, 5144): 0.980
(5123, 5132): 0.972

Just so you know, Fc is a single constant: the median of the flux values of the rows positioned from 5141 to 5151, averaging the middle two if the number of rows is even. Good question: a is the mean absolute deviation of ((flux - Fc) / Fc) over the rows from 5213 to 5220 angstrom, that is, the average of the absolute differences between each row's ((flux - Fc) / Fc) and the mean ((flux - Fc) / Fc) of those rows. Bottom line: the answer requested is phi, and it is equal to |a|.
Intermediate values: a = 0.0439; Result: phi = 0.0439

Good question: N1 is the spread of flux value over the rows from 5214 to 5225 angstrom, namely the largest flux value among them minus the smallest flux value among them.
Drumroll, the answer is 10.6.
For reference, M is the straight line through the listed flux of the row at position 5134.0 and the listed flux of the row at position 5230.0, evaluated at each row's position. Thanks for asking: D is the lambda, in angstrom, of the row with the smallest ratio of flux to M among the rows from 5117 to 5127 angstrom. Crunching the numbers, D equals 5126.5 angstrom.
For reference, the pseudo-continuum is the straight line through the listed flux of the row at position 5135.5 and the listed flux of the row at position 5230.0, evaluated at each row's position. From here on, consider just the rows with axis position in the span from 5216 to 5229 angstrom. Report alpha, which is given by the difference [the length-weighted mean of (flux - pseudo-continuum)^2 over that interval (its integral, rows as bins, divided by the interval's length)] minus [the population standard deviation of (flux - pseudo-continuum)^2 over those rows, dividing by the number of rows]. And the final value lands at 30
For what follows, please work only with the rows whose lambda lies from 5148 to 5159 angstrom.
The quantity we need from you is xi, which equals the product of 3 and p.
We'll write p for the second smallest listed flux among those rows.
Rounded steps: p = 75.4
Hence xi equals 226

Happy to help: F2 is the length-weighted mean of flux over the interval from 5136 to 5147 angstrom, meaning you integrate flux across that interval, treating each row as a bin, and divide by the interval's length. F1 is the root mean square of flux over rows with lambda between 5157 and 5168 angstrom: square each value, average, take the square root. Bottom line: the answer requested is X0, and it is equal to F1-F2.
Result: 1.0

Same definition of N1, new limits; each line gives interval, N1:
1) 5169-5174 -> 10.1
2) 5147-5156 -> 5.5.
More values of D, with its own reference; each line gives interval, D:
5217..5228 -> 5219.5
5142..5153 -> 5146.0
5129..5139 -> 5137.0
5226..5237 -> 5230.0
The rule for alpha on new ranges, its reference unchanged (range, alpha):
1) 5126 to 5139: -5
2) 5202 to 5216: 6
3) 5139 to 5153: -3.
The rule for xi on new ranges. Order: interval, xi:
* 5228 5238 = 220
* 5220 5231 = 225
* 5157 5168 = 227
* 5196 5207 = 222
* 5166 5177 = 181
